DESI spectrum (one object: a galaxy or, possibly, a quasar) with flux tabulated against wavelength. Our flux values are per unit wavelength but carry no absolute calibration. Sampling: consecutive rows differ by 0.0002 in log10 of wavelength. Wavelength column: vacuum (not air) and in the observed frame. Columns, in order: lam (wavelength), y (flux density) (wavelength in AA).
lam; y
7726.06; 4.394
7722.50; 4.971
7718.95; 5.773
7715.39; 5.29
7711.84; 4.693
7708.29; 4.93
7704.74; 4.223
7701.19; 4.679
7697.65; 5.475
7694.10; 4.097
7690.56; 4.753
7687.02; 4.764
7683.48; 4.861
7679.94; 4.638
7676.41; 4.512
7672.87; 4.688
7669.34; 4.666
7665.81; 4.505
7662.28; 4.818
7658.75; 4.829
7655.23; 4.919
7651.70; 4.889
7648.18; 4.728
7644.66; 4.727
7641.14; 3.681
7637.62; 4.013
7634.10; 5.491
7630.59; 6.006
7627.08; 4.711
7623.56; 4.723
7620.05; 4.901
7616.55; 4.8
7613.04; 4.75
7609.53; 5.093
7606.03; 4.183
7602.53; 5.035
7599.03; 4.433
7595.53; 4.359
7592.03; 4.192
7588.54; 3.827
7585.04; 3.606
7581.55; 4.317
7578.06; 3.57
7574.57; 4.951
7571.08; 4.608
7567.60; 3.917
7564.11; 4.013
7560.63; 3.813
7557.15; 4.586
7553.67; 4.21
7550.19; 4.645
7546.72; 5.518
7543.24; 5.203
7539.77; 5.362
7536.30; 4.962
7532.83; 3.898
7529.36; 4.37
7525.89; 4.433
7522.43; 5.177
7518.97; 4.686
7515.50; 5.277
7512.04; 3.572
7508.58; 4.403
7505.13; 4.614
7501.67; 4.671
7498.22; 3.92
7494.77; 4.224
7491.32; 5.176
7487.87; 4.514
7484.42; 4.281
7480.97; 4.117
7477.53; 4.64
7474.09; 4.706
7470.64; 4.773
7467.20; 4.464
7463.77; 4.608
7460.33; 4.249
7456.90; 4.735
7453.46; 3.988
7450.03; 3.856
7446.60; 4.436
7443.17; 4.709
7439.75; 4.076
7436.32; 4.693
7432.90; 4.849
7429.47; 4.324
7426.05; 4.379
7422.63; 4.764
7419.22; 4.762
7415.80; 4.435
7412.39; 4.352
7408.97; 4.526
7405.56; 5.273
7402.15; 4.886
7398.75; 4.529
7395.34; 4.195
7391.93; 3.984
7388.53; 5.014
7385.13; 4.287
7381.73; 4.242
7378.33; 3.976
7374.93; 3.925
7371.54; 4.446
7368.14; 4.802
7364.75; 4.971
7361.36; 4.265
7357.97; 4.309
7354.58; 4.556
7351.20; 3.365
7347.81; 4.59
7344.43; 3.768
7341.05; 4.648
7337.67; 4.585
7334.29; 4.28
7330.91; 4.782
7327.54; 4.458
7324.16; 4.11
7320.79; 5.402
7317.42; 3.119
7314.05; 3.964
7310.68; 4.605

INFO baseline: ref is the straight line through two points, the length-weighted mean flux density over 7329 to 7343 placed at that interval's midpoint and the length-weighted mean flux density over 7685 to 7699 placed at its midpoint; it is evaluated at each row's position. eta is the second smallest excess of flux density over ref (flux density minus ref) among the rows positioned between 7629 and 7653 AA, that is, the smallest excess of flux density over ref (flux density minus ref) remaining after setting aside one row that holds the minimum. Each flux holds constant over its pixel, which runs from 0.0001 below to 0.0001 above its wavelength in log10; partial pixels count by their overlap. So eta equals -0.71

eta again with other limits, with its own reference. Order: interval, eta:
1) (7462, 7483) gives -0.16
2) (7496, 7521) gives -0.73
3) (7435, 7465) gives -0.63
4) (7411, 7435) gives -0.25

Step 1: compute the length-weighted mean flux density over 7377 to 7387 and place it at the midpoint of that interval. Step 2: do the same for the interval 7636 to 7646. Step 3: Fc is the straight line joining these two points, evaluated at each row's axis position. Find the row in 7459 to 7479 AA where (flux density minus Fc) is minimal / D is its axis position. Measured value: 7460.33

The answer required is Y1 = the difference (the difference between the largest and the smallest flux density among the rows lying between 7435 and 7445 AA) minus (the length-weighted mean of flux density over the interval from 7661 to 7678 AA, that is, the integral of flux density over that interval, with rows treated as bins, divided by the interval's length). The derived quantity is -4.0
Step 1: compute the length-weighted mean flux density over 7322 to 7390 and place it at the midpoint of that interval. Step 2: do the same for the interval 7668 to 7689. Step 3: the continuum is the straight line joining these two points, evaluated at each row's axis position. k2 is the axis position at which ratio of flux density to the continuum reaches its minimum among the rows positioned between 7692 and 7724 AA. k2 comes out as 7694.10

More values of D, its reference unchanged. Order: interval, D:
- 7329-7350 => 7344.43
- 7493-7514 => 7512.04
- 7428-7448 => 7439.75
